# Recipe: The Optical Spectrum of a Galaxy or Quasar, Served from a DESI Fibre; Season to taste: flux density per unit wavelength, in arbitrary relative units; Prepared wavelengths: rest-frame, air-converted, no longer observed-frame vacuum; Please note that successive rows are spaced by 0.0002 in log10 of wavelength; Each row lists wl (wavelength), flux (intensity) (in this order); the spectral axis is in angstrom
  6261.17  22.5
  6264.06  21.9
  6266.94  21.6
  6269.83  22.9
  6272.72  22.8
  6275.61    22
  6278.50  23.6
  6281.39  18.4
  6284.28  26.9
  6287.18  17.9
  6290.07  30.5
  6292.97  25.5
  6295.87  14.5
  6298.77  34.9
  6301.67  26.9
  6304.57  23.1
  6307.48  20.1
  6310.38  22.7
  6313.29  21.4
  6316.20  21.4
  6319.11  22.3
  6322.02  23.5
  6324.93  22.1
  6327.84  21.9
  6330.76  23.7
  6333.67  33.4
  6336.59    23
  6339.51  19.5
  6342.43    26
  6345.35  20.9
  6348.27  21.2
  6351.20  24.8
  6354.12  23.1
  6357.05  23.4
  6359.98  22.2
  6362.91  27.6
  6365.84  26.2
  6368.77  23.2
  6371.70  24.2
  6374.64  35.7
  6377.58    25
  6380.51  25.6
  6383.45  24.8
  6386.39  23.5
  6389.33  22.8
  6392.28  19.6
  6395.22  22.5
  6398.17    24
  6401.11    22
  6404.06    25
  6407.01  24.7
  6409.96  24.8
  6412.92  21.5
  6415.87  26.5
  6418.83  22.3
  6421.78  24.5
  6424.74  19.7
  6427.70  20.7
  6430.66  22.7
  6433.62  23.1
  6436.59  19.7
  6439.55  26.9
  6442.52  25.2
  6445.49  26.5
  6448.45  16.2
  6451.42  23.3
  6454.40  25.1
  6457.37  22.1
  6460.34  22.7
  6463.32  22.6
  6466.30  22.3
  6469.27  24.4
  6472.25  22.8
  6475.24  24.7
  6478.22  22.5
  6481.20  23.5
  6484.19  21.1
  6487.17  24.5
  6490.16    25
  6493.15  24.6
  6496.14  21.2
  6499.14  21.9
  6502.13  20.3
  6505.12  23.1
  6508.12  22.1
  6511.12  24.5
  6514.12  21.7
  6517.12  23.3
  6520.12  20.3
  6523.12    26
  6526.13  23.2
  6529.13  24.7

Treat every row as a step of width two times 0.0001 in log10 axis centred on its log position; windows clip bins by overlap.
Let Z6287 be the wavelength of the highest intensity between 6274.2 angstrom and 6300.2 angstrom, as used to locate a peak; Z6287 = 6298.77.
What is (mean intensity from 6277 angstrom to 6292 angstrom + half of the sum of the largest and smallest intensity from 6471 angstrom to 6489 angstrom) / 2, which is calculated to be 23.2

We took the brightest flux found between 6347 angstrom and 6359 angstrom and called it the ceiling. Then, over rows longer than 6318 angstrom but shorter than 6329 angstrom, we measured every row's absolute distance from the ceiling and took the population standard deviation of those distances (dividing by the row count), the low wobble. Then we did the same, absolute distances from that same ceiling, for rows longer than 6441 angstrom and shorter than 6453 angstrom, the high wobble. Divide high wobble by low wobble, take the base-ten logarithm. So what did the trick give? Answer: 0.72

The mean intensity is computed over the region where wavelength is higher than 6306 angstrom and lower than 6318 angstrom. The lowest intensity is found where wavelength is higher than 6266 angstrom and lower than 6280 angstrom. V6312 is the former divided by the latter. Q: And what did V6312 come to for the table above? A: 0.99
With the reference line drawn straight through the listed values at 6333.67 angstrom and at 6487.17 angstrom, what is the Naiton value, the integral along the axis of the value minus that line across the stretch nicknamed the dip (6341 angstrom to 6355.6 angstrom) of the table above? -137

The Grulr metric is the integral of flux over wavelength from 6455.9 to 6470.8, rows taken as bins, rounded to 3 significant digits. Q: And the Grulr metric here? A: 340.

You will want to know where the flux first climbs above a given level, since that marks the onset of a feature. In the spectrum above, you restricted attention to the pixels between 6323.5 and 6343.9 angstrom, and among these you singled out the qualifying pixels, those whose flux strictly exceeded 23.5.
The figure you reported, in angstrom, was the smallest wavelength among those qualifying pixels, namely 6330.76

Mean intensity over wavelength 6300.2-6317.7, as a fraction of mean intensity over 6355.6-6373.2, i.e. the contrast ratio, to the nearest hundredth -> 0.92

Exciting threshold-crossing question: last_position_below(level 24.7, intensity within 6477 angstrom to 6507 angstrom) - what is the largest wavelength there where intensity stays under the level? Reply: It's 6505.12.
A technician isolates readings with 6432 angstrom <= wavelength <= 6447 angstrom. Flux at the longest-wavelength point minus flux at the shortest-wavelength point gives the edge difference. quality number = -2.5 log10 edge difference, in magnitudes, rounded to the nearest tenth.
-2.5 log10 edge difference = -1.3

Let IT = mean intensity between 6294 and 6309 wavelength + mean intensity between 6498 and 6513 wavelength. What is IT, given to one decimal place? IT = 46.3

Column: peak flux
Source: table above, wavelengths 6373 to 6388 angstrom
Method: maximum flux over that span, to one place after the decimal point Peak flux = 35.7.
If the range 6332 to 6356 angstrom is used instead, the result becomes 33.4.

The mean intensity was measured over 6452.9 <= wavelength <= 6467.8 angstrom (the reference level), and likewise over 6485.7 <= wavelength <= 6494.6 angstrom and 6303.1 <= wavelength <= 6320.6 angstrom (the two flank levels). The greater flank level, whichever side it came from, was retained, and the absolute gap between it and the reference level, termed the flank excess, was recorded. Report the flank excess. 1.7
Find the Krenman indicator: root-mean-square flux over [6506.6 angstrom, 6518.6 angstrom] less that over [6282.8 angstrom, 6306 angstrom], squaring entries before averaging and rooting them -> -2.8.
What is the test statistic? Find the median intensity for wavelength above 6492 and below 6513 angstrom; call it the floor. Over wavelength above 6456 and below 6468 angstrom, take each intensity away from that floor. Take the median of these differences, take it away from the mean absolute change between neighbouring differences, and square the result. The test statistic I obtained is 0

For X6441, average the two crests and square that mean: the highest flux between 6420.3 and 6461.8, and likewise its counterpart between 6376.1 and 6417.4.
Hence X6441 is 713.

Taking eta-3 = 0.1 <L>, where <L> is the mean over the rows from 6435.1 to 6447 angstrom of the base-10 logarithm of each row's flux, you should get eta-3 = 0.139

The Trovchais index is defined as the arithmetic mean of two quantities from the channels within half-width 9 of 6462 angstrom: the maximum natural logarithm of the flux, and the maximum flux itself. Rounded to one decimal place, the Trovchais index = 14.2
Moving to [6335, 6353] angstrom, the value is 14.6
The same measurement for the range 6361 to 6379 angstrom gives 19.6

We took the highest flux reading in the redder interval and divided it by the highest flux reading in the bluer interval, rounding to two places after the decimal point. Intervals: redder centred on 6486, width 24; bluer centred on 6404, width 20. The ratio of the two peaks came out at 1.00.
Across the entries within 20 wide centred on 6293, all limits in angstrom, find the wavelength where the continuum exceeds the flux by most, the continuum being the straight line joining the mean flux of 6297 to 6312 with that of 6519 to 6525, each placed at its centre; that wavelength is 6295.87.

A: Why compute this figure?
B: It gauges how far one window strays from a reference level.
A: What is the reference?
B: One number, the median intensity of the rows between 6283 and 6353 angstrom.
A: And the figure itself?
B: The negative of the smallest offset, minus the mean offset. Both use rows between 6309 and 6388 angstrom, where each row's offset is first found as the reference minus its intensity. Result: 14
